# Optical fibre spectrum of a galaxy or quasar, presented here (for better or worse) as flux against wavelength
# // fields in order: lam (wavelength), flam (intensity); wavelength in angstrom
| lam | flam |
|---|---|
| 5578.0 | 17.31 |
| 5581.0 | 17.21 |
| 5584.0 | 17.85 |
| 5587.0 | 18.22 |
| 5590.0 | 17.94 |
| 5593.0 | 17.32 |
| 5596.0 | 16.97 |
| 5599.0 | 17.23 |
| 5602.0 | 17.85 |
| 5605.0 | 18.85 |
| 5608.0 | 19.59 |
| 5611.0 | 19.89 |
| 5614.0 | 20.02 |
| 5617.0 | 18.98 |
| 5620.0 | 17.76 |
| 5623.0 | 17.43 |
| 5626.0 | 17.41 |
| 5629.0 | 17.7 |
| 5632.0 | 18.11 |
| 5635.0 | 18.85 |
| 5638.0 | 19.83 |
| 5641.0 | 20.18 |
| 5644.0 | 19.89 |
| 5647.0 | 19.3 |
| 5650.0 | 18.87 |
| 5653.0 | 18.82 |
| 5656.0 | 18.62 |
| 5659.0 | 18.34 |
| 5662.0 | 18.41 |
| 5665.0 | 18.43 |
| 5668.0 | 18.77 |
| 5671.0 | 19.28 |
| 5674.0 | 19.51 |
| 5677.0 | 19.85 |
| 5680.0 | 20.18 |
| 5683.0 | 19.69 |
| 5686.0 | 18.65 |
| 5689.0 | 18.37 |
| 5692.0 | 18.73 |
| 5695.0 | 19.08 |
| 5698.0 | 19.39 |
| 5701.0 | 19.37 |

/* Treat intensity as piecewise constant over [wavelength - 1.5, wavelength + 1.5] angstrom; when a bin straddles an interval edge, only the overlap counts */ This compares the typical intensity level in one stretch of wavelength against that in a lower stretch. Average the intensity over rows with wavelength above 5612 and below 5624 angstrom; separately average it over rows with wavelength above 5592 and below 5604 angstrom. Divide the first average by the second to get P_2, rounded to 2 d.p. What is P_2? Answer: 1.07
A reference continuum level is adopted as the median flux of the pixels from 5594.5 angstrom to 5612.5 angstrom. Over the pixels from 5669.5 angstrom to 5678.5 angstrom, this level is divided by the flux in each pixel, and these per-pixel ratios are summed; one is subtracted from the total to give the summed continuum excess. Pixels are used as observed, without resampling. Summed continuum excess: 1.82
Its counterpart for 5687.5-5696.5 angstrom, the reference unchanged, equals 1.94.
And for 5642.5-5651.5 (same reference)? 1.85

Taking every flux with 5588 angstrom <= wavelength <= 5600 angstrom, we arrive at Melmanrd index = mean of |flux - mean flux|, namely 0.29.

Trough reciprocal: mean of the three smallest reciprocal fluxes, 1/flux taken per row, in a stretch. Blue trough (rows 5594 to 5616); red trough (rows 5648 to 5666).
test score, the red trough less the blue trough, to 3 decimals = 0.003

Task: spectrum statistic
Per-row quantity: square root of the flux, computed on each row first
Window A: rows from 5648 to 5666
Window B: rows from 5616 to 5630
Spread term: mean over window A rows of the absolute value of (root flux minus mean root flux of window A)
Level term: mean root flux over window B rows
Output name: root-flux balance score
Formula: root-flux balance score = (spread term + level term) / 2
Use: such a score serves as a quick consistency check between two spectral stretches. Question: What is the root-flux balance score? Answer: 2.12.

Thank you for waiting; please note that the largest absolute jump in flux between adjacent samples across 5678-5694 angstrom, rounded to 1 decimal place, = 1.0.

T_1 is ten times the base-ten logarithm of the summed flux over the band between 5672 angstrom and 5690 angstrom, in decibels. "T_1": 20.7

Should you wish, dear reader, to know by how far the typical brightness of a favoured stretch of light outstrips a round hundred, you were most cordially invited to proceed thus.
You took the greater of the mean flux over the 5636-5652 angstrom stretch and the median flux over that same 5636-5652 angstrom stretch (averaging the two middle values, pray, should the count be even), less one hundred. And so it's -80.2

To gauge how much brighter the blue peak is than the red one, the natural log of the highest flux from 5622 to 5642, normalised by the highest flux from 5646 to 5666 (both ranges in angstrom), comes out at 0.045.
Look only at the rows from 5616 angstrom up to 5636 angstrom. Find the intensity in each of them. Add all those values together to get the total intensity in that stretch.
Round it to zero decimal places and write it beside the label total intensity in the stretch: 126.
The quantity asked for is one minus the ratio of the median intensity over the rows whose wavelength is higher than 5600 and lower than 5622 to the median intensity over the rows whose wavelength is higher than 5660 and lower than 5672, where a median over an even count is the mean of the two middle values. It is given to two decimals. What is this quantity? -0.02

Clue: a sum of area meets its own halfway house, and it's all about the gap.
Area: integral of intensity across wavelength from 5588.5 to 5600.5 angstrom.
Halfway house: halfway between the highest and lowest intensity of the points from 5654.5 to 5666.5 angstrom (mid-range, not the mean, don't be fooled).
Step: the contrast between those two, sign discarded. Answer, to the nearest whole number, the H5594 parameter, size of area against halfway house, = 190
